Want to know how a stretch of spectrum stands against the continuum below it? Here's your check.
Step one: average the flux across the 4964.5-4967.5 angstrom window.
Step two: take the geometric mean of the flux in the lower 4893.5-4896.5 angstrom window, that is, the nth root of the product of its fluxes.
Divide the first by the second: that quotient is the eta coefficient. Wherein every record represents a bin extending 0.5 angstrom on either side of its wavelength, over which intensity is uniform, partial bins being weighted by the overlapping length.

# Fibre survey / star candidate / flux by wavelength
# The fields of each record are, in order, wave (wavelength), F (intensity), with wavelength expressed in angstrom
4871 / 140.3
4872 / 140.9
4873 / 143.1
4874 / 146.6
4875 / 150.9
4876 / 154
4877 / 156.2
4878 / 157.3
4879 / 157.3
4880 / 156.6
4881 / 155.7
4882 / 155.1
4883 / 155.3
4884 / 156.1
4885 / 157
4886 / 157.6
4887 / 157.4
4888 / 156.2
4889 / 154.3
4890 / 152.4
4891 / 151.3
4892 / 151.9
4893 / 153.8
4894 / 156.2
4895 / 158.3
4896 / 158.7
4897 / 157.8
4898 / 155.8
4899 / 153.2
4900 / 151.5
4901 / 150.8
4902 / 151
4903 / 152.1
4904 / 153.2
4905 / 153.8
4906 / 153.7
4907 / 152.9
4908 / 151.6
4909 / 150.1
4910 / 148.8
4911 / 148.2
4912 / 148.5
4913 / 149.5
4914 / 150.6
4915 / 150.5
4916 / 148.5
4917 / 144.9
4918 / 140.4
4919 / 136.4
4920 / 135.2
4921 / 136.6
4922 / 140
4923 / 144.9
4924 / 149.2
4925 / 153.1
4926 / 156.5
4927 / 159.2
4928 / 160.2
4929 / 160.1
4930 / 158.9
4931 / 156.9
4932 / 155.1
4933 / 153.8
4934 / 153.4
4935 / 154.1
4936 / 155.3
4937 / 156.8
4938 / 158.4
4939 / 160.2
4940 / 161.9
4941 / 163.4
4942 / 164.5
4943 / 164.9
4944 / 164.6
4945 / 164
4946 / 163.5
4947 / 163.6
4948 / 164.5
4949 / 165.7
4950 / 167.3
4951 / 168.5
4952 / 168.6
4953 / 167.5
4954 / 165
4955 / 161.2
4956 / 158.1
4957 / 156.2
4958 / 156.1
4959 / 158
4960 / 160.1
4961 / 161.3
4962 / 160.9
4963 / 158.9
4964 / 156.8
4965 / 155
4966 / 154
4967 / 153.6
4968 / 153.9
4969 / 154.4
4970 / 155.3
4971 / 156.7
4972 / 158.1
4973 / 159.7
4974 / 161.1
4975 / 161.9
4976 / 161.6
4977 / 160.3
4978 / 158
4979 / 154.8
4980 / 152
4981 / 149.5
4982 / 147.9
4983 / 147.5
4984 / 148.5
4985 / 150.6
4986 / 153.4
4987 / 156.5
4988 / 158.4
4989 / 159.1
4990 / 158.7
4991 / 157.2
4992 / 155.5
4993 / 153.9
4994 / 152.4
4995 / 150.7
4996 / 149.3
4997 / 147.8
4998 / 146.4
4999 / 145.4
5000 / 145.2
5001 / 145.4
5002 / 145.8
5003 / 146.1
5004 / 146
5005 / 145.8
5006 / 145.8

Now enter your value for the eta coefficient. 0.98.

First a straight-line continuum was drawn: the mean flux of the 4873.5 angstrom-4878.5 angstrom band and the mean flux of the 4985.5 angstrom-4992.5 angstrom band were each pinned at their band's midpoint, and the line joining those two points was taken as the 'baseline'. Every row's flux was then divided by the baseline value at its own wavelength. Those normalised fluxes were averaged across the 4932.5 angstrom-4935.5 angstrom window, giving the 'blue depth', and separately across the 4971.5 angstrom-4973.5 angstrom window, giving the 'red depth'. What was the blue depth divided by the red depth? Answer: 0.98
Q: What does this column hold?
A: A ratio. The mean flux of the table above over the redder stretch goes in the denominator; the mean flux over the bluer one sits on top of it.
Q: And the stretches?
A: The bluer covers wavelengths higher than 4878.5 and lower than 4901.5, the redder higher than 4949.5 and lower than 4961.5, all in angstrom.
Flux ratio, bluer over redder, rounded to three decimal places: 0.956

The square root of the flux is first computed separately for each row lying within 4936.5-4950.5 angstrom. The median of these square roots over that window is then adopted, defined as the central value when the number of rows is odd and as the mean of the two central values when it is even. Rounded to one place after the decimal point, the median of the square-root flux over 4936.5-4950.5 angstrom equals 12.8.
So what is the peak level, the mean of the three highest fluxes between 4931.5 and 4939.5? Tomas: 158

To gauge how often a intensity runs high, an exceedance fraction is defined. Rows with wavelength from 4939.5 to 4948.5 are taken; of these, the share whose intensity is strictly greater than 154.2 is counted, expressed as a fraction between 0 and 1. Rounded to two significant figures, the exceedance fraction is 1.0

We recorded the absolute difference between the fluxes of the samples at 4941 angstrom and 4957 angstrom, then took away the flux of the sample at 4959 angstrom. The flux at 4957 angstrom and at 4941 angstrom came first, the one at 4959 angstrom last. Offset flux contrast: -151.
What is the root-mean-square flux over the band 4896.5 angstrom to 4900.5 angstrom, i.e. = 155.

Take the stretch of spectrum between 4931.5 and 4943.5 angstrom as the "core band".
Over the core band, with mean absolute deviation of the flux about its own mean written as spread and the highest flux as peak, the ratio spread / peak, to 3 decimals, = 0.023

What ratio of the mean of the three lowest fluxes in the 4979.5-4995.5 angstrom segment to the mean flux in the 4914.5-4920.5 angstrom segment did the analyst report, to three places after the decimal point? 1.037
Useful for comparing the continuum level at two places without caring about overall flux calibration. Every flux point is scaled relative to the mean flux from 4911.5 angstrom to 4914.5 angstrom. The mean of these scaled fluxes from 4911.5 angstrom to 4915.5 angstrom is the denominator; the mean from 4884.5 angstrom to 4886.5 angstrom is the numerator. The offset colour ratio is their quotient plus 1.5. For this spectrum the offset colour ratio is 2.55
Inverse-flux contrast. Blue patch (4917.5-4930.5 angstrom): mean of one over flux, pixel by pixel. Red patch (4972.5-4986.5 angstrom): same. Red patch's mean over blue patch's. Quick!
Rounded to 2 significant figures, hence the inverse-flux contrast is 0.96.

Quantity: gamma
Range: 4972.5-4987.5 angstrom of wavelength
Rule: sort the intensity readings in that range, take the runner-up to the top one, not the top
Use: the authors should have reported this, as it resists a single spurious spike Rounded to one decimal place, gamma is 161.6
